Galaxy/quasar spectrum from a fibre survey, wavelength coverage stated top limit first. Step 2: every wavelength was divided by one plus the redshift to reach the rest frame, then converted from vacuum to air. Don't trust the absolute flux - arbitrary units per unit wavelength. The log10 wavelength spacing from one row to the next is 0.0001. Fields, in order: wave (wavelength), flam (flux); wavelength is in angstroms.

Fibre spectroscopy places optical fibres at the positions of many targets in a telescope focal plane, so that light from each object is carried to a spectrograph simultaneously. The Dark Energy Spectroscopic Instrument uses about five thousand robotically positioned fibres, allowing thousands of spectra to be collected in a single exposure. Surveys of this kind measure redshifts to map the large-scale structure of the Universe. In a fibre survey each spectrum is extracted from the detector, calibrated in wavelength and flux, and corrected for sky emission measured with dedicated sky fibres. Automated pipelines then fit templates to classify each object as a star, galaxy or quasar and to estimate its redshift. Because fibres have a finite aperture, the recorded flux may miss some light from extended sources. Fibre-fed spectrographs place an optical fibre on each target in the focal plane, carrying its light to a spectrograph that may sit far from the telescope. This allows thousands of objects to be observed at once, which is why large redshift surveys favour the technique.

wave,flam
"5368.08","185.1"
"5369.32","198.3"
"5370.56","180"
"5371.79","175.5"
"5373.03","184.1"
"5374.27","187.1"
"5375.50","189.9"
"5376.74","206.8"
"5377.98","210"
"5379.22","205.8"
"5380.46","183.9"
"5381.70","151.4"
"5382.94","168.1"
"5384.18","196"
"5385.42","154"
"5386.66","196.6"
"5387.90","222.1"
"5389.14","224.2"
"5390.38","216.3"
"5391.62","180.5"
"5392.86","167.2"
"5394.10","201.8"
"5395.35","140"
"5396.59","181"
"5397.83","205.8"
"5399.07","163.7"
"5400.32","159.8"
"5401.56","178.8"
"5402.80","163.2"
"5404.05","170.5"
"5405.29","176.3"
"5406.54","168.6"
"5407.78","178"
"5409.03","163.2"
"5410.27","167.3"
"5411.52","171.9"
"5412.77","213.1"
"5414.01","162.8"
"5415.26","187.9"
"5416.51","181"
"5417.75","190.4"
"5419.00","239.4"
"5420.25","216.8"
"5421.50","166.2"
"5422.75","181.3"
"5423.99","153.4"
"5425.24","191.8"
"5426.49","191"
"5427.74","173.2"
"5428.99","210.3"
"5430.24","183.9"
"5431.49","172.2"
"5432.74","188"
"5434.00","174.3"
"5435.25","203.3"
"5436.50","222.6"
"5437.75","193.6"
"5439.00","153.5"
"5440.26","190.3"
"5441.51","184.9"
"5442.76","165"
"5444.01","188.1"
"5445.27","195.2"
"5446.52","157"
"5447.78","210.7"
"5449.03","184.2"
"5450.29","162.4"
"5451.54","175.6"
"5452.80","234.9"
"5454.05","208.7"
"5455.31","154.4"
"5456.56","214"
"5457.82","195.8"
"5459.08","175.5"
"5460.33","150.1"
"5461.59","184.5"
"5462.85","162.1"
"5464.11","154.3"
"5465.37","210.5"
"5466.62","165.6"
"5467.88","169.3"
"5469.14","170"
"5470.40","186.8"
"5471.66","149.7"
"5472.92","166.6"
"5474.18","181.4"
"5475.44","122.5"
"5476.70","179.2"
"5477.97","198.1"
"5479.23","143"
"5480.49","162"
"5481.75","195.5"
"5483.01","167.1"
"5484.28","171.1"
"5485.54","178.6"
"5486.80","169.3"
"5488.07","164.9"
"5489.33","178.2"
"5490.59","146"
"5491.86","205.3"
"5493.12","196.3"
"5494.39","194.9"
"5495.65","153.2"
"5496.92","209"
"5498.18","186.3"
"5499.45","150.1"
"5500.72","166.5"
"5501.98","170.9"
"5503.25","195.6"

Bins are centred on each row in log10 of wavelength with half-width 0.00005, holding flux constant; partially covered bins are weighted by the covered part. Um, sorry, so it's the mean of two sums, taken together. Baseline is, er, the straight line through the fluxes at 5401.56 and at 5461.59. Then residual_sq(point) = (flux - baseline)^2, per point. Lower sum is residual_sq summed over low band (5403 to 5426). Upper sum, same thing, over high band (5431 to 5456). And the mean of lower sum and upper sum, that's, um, 8983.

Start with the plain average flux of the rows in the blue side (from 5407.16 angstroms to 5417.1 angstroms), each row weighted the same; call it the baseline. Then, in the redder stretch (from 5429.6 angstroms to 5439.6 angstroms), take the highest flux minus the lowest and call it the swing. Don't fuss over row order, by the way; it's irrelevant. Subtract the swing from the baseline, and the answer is 109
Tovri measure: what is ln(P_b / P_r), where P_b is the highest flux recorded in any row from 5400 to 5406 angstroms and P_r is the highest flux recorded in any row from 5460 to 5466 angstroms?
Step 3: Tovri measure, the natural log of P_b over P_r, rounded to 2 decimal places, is -0.16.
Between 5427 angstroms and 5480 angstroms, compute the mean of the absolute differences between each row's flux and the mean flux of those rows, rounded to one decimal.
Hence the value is 18.4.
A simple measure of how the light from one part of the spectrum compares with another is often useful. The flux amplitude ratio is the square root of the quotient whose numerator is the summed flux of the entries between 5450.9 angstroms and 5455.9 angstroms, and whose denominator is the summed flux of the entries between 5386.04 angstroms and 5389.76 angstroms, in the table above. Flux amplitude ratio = 1.1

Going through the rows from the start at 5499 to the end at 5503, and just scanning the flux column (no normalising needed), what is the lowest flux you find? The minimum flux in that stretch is 150.1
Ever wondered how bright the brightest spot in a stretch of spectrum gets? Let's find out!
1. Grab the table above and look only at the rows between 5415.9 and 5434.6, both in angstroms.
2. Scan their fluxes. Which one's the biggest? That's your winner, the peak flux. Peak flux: 239.4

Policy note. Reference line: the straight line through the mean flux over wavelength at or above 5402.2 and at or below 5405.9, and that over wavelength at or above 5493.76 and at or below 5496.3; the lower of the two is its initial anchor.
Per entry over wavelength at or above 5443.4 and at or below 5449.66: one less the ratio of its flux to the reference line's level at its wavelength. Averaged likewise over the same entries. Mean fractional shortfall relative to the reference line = -0.088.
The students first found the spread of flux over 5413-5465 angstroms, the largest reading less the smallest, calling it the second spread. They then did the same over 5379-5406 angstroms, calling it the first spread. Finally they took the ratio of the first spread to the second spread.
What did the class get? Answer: 0.94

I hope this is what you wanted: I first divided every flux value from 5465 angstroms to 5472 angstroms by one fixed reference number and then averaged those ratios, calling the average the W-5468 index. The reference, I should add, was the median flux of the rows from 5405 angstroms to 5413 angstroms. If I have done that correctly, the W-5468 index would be 1.02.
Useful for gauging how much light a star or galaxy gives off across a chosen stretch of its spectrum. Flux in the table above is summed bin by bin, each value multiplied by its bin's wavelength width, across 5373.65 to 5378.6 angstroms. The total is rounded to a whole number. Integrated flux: 983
